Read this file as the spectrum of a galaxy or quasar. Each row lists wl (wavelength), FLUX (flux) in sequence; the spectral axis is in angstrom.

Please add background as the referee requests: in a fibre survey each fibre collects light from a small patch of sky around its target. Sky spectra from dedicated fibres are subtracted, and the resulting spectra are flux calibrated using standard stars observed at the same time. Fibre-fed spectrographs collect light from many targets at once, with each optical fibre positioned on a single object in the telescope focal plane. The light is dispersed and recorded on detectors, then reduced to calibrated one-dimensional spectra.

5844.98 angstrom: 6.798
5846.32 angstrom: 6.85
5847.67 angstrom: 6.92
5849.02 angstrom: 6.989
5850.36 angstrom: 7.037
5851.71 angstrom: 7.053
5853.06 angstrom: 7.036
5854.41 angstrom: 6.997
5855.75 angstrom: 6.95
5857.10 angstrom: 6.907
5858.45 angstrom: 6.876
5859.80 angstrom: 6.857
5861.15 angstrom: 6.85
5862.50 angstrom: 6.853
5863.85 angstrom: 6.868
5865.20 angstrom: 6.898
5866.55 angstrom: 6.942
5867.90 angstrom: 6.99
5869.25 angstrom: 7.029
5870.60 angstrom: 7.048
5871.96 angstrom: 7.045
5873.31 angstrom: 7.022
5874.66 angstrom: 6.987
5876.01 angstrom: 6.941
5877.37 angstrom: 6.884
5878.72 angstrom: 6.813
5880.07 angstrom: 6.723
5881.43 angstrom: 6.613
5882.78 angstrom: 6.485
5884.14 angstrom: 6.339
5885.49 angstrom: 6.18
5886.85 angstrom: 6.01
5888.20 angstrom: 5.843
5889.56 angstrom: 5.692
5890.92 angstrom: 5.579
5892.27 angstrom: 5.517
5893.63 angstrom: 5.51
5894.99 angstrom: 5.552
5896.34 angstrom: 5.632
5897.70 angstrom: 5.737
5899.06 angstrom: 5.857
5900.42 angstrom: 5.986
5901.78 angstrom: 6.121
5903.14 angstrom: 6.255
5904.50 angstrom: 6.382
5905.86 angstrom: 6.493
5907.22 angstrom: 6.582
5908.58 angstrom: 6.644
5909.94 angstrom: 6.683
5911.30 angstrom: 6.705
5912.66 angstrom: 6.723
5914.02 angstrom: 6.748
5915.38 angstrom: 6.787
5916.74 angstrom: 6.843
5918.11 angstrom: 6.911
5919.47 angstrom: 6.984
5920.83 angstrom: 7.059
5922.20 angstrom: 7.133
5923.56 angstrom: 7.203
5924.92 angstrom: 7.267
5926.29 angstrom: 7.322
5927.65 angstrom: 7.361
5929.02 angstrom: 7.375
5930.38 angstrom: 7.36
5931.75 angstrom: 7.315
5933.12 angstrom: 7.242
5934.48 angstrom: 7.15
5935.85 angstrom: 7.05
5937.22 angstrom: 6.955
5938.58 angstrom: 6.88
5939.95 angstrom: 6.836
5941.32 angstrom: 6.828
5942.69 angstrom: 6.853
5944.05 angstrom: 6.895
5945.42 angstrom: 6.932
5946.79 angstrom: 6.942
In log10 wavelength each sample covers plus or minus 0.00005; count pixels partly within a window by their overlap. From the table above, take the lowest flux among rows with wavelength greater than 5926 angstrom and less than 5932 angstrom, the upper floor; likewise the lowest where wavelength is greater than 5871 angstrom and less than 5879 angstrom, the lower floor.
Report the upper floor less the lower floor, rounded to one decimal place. 0.5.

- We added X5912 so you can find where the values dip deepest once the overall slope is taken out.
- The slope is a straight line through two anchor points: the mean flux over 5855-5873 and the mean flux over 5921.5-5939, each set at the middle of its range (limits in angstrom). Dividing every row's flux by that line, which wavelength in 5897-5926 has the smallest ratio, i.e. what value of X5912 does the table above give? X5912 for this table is 5897.70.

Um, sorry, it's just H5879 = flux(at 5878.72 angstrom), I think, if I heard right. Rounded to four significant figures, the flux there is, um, 6.813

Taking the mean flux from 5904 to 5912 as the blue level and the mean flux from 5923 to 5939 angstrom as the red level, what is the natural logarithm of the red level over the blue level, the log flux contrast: 0.09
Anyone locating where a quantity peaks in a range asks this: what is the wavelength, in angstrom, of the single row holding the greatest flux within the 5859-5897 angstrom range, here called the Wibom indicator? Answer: 5870.60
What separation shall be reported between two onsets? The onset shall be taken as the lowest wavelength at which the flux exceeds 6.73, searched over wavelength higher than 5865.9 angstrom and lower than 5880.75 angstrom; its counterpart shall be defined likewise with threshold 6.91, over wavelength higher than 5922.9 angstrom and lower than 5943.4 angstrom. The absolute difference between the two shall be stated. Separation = 57.0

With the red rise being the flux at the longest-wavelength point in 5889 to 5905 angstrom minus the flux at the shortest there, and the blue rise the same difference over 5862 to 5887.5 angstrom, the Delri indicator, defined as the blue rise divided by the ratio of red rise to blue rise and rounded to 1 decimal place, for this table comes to 1.0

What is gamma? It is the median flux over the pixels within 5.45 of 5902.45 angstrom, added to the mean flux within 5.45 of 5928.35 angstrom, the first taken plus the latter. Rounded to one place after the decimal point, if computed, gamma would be 13.5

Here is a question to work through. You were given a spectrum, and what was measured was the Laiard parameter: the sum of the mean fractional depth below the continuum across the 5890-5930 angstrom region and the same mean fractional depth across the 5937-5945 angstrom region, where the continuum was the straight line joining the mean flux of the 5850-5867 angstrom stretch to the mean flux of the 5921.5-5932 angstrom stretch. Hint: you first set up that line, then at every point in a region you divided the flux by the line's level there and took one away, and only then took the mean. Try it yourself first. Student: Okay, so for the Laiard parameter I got -0.16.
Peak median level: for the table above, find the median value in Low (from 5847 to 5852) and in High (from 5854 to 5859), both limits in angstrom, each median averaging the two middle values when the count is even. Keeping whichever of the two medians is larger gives 7.01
